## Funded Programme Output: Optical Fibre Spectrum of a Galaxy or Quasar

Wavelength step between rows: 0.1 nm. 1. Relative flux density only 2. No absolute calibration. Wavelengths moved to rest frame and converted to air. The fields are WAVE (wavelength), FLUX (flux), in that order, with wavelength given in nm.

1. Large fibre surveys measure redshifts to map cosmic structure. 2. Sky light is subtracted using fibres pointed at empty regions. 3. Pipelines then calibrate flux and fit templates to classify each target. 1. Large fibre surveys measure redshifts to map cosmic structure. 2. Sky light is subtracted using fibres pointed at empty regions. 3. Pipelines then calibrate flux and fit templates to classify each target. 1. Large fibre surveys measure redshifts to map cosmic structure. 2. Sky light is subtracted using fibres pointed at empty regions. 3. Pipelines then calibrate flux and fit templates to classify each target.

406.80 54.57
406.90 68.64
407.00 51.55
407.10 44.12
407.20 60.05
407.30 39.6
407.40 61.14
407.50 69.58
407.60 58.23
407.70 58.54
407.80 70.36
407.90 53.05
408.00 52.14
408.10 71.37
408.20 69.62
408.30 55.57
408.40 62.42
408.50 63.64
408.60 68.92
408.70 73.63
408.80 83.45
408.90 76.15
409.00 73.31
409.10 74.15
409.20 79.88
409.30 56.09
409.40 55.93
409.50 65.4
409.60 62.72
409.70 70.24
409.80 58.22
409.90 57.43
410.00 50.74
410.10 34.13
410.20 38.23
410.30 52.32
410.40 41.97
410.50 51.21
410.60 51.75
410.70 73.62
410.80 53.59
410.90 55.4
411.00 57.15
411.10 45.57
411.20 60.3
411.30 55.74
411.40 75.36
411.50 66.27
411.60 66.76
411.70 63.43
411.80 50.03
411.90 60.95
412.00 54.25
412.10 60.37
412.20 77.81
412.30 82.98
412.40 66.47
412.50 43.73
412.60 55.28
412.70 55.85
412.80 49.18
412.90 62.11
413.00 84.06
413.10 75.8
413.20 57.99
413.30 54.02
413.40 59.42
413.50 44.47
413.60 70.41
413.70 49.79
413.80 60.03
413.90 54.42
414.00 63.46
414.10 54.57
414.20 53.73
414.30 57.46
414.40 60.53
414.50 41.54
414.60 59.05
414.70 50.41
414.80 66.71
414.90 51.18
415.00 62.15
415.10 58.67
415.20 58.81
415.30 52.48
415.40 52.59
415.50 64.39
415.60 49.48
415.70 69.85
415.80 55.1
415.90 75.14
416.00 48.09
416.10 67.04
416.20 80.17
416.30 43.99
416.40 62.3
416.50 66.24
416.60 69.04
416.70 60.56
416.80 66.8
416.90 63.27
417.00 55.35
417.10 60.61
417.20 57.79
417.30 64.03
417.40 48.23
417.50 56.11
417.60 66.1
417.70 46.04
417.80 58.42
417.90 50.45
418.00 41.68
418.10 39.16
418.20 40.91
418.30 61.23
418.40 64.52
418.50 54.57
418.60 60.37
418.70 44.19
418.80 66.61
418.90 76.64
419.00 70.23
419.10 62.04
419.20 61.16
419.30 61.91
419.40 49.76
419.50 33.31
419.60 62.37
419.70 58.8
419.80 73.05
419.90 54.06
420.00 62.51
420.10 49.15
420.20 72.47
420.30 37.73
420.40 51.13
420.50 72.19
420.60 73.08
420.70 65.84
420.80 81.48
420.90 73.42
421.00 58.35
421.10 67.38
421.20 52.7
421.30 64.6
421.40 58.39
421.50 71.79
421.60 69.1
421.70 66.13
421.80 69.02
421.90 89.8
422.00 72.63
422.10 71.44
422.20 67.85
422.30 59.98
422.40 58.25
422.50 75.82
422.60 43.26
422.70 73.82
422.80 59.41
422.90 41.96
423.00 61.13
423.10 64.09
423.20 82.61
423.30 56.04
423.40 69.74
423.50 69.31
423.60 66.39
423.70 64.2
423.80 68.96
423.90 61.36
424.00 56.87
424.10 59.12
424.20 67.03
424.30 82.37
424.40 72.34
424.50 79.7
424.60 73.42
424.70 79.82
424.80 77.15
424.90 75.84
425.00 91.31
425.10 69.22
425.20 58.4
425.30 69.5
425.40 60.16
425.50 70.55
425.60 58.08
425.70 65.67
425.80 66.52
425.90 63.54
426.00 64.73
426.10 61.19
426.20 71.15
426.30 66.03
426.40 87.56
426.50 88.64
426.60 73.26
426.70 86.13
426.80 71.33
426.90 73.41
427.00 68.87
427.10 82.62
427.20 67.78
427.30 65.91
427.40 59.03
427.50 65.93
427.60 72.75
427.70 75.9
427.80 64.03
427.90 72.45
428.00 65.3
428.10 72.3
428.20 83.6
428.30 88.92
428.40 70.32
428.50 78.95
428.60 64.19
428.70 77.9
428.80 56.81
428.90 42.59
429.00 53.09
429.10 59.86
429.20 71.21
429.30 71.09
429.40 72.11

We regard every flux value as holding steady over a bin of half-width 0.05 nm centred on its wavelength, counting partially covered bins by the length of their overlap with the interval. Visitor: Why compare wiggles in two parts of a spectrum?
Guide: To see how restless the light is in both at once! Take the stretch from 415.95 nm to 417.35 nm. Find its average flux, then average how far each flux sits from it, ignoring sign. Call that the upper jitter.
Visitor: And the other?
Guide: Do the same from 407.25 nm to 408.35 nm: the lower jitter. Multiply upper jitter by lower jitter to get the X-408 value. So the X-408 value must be 49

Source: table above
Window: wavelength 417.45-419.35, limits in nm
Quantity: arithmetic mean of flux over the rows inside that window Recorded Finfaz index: 57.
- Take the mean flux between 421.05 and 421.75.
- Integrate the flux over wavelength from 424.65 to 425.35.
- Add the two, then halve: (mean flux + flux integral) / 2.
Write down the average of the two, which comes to 58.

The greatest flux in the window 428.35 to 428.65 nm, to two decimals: 78.95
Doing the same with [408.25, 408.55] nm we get 63.64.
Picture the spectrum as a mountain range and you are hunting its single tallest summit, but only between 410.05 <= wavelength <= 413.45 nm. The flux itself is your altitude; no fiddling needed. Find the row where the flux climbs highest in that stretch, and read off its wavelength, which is 413.00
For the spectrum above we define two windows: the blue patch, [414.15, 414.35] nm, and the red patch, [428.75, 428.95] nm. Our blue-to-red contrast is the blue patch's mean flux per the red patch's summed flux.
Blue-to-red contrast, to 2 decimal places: 0.56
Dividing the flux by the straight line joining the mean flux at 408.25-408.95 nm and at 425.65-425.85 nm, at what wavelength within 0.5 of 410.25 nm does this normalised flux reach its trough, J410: 410.10 nm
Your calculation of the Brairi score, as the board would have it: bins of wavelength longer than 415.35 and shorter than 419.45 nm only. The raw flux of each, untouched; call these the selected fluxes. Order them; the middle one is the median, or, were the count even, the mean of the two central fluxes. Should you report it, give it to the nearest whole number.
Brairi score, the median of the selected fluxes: 61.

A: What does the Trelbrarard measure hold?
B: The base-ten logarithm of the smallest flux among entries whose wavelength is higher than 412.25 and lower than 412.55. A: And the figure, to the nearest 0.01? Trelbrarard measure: 1.64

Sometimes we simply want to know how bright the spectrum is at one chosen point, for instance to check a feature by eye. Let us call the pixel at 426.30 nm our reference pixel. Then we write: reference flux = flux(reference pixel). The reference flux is 66.03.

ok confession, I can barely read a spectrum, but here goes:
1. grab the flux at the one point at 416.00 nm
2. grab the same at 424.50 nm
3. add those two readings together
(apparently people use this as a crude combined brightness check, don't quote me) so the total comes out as 128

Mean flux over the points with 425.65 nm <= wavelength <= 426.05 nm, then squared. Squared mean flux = 4240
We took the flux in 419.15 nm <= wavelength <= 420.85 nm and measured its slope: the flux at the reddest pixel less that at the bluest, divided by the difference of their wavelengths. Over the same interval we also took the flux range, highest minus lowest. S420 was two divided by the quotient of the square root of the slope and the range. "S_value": 27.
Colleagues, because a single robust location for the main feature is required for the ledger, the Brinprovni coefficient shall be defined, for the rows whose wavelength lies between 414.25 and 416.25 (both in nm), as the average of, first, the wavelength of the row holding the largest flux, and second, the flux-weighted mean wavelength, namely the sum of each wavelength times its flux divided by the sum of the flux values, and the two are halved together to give 415.74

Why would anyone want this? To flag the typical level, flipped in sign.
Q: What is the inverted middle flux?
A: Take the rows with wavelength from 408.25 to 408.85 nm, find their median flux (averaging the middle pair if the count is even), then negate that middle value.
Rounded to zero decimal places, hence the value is -66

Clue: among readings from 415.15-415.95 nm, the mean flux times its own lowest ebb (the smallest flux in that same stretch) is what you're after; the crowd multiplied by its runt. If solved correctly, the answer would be 2955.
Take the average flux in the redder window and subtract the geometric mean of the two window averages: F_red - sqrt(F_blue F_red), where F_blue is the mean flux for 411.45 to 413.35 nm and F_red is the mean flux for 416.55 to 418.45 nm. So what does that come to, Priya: -3.0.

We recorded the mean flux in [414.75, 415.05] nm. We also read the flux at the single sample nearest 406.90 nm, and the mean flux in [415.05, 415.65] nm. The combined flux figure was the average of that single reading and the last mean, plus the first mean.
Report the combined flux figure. 122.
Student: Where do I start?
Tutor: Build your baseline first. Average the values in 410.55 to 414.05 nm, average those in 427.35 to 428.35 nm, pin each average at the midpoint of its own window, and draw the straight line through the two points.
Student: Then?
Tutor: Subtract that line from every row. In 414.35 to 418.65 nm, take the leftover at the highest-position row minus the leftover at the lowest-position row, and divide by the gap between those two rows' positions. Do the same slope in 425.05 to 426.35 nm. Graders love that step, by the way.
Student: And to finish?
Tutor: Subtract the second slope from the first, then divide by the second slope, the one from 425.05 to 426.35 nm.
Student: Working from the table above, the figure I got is -0.8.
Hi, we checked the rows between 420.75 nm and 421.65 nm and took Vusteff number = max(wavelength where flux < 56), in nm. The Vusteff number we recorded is 421.20 nm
